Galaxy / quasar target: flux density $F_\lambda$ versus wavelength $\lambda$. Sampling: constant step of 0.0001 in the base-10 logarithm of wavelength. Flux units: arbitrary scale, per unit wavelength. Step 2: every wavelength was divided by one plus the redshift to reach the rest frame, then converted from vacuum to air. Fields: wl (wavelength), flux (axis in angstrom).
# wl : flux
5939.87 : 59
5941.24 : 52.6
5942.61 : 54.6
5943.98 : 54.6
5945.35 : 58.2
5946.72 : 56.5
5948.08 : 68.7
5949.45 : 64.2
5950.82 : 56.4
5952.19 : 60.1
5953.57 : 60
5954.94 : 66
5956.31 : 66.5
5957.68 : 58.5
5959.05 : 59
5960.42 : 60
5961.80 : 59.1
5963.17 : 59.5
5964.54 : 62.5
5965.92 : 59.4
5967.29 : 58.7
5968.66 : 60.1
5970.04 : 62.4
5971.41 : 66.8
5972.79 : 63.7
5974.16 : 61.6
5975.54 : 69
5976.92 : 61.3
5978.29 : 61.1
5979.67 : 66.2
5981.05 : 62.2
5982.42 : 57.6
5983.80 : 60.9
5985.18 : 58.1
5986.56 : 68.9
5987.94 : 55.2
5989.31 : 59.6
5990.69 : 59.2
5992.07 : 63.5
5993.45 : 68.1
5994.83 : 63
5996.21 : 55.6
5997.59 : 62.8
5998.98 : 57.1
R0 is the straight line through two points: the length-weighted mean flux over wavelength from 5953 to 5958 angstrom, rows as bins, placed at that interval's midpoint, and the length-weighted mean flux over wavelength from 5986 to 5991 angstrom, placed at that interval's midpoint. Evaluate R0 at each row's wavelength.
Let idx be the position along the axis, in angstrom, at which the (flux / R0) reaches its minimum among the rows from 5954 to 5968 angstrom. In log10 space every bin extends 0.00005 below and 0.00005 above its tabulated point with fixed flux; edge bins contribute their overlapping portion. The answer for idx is 5957.68 angstrom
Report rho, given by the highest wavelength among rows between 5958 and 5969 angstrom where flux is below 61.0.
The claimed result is 5968.66 angstrom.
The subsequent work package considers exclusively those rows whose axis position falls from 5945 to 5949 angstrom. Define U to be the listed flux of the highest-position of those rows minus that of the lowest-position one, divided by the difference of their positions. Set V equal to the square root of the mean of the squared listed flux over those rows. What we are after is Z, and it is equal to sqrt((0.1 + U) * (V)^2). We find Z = 122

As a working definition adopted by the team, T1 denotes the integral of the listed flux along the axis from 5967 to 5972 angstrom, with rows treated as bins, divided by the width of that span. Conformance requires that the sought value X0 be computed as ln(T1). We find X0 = 4.13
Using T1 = 62.2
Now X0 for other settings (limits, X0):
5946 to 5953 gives 4.11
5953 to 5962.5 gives 4.12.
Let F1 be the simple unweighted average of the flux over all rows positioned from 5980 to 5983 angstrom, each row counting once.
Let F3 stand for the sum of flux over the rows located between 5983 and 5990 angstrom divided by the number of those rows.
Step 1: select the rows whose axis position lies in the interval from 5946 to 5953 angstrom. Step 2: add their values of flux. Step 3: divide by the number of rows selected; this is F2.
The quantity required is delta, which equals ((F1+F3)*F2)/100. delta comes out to 74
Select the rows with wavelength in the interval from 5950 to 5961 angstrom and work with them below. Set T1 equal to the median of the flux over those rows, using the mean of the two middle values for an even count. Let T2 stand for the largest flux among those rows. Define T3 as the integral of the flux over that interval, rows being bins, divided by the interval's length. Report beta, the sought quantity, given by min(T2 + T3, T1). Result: 60.0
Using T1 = 60.0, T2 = 66.5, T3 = 60.9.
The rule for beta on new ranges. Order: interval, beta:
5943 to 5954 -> 59.1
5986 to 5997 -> 61.3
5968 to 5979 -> 62.0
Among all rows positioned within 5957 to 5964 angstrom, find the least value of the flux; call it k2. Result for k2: 58.5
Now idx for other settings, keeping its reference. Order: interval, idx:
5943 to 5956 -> 5943.98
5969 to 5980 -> 5978.29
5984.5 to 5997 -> 5987.94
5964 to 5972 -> 5967.29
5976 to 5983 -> 5982.42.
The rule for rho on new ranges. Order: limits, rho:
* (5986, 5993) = 5990.69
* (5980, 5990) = 5989.31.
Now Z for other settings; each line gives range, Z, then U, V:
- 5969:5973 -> 49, 0.5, 64.3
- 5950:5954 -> 70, 1.3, 58.9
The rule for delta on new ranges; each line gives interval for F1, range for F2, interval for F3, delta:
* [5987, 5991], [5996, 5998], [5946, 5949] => 71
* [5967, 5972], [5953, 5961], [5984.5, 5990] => 76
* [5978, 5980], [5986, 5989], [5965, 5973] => 78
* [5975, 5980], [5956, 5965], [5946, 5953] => 76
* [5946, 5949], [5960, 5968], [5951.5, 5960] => 74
